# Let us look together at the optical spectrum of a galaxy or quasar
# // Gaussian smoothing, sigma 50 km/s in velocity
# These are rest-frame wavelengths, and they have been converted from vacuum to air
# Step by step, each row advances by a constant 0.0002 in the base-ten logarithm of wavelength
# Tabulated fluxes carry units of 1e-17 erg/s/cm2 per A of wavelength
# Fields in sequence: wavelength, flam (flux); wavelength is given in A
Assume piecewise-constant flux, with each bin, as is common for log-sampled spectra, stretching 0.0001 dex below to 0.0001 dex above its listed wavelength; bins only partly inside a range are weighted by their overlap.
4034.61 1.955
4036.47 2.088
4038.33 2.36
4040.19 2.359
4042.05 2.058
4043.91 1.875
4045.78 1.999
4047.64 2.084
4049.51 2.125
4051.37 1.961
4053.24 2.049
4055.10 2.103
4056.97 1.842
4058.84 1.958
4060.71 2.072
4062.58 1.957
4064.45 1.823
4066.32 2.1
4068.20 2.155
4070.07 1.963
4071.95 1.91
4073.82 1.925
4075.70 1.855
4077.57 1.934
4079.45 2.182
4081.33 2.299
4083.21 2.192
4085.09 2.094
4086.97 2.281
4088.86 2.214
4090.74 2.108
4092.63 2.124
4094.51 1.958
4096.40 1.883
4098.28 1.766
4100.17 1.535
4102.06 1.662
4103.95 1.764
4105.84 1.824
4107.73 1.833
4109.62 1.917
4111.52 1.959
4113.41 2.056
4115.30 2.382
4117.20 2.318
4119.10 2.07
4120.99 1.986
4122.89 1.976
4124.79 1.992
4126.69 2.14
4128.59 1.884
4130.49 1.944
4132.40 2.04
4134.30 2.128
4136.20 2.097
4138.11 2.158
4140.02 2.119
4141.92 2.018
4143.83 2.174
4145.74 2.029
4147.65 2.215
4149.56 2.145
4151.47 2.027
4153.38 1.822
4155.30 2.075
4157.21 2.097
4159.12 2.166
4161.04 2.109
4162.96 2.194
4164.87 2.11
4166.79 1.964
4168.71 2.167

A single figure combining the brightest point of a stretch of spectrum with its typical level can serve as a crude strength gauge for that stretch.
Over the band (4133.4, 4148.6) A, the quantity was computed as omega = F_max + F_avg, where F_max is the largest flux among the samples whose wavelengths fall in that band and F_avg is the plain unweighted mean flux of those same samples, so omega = 4.33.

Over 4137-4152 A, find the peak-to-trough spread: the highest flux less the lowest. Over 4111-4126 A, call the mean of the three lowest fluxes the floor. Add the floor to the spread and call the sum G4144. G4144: 2.2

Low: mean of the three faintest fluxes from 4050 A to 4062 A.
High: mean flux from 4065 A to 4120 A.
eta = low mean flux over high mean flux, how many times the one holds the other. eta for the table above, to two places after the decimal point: 0.96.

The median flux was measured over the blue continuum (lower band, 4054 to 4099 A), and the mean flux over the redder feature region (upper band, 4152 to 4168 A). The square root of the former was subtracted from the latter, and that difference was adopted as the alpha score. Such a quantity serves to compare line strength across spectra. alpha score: 0.65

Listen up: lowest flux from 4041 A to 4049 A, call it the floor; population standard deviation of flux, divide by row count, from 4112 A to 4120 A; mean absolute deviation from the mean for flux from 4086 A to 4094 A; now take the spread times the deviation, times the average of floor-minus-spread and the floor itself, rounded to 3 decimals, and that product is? 0.017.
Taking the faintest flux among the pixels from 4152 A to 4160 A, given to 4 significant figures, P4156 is 1.822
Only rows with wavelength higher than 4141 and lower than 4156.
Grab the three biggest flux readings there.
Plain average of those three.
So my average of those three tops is 2.18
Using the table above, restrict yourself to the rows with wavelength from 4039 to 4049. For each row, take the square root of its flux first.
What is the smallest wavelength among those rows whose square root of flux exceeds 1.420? 4040.19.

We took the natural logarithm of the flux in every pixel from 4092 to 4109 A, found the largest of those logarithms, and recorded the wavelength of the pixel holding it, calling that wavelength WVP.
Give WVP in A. 4092.63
